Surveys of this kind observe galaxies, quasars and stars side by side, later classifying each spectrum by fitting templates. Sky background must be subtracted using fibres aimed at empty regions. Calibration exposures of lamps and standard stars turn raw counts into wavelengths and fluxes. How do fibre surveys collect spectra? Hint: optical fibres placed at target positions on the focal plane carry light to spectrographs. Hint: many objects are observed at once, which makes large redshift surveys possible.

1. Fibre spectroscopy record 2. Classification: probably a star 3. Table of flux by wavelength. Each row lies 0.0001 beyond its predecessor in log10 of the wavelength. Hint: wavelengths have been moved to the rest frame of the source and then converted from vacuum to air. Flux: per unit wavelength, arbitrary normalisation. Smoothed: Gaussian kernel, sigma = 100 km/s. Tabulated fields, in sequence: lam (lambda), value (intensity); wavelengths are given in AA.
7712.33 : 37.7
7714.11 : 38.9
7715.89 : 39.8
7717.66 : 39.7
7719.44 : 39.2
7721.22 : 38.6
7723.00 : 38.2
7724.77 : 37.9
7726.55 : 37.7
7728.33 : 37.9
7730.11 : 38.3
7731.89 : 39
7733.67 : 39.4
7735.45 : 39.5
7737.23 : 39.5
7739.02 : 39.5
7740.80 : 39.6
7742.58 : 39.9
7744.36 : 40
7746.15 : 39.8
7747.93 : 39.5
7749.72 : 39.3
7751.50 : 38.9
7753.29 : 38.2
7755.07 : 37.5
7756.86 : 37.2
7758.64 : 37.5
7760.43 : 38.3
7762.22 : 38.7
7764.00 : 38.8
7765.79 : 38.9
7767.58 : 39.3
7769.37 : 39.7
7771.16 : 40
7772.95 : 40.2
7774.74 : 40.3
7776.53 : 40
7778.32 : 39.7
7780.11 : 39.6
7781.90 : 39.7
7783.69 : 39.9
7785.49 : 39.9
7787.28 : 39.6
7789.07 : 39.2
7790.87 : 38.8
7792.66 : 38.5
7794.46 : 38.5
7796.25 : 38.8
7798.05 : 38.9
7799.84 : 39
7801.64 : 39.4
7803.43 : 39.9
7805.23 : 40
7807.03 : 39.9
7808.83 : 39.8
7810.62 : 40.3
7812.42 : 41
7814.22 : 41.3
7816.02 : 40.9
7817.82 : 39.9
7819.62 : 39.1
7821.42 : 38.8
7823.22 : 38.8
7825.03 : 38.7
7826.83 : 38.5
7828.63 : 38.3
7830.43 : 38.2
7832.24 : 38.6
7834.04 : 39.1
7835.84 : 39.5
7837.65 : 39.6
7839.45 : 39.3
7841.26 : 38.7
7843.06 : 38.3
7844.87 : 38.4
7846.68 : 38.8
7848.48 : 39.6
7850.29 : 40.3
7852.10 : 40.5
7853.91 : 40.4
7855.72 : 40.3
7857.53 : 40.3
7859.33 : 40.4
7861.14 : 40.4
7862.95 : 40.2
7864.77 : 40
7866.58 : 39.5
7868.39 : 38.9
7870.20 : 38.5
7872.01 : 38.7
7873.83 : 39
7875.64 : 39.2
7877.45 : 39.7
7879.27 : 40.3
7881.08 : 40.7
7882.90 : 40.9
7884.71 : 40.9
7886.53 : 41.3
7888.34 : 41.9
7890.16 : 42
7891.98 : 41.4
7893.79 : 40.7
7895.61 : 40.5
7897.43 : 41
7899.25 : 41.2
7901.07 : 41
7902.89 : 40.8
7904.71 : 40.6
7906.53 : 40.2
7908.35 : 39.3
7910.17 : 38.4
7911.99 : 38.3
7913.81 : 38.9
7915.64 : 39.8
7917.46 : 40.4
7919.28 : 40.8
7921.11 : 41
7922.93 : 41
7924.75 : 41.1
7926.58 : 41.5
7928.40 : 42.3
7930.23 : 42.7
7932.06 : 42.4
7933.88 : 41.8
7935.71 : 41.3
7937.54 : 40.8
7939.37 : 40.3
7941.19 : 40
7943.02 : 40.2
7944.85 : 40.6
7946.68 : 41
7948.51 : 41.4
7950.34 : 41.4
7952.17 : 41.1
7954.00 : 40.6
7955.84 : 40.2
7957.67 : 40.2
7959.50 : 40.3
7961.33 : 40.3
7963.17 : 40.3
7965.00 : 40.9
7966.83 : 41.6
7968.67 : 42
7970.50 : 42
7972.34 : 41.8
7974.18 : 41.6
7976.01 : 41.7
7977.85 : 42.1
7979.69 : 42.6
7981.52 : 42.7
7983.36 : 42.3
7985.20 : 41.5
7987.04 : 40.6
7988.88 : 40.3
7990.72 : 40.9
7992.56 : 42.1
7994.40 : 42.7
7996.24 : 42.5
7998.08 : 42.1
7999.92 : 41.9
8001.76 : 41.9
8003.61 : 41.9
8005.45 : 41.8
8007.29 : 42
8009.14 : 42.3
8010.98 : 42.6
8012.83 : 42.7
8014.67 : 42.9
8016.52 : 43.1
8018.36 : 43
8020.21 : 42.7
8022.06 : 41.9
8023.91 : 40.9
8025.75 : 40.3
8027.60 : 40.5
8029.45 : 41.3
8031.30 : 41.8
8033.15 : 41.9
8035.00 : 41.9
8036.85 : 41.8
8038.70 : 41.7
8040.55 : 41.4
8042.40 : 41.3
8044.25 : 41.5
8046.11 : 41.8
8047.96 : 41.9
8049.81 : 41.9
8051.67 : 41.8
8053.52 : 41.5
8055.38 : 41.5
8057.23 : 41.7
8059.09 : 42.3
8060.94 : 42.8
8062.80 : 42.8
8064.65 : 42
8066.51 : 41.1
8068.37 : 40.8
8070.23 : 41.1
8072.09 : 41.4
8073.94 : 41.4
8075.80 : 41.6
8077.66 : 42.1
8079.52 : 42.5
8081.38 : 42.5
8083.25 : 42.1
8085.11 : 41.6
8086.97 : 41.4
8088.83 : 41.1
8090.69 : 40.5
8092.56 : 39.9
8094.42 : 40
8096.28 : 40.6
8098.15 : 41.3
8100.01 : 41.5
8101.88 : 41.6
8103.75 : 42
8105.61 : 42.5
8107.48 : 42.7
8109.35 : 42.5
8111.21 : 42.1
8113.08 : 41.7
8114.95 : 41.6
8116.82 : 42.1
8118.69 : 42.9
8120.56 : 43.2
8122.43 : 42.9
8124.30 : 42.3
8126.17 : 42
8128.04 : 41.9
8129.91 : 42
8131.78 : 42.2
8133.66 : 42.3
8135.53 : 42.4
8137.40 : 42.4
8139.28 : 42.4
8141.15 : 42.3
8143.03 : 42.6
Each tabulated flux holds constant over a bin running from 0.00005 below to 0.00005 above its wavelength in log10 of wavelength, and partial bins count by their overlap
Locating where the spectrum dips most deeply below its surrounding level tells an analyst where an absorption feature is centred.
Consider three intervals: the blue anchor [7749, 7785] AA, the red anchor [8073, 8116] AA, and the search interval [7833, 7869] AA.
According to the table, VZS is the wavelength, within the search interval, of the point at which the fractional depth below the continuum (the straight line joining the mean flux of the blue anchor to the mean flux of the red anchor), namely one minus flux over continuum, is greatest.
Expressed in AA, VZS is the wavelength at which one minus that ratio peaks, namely 7843.06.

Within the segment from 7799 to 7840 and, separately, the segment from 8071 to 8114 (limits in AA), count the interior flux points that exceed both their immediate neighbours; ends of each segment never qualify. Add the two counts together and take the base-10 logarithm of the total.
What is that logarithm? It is 0.60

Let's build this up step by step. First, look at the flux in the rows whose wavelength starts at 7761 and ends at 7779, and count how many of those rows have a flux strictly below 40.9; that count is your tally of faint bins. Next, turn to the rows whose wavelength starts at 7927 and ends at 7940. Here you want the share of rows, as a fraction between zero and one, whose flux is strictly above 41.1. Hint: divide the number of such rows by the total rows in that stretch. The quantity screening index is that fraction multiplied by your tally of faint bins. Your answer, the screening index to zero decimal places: 7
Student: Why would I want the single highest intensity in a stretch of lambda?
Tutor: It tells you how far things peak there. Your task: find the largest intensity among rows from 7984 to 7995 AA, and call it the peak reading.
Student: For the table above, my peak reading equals 42.7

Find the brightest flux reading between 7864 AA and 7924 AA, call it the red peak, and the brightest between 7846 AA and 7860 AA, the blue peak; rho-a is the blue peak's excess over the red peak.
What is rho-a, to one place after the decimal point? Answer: -1.5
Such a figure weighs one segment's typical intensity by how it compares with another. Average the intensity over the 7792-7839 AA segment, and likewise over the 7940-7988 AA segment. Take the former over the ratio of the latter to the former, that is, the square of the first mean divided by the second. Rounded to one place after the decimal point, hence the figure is 37.6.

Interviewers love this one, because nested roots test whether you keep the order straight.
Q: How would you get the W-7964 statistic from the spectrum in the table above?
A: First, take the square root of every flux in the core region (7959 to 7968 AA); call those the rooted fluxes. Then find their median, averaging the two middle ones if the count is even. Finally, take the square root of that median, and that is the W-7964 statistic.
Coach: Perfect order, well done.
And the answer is 2.52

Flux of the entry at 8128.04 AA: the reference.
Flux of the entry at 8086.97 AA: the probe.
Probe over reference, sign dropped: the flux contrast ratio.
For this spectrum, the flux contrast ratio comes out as 0.99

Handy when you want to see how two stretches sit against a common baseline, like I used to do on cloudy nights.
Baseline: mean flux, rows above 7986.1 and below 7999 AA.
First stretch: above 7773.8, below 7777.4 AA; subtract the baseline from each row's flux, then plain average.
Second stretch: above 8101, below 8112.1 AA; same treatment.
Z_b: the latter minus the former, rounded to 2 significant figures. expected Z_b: 2.1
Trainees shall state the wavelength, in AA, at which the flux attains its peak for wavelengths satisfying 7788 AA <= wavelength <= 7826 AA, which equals 7814.22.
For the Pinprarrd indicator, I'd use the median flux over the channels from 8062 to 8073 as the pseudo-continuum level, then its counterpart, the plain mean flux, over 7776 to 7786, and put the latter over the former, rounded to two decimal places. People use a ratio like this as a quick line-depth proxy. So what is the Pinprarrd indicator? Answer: 0.96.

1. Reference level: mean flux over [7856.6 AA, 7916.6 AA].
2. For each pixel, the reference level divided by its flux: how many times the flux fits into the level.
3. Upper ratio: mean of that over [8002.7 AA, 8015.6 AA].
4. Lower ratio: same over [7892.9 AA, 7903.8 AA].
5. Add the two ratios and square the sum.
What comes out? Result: 3.73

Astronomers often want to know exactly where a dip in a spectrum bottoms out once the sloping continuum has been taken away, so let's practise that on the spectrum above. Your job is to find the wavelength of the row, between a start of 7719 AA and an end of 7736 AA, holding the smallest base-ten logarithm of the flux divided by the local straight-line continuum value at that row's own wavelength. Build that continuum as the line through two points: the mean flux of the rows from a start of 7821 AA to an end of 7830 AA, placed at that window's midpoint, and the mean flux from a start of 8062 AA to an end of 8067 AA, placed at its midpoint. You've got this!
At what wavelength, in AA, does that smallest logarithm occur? 7726.55 AA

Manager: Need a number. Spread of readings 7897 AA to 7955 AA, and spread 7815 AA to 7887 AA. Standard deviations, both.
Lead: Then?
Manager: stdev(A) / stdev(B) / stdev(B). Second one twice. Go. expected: 1.3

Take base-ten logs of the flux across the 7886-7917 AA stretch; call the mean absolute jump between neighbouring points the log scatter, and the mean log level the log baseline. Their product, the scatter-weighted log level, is 0.0079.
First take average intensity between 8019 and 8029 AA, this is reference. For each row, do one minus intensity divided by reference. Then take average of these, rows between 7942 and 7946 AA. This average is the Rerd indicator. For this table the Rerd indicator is 0.021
